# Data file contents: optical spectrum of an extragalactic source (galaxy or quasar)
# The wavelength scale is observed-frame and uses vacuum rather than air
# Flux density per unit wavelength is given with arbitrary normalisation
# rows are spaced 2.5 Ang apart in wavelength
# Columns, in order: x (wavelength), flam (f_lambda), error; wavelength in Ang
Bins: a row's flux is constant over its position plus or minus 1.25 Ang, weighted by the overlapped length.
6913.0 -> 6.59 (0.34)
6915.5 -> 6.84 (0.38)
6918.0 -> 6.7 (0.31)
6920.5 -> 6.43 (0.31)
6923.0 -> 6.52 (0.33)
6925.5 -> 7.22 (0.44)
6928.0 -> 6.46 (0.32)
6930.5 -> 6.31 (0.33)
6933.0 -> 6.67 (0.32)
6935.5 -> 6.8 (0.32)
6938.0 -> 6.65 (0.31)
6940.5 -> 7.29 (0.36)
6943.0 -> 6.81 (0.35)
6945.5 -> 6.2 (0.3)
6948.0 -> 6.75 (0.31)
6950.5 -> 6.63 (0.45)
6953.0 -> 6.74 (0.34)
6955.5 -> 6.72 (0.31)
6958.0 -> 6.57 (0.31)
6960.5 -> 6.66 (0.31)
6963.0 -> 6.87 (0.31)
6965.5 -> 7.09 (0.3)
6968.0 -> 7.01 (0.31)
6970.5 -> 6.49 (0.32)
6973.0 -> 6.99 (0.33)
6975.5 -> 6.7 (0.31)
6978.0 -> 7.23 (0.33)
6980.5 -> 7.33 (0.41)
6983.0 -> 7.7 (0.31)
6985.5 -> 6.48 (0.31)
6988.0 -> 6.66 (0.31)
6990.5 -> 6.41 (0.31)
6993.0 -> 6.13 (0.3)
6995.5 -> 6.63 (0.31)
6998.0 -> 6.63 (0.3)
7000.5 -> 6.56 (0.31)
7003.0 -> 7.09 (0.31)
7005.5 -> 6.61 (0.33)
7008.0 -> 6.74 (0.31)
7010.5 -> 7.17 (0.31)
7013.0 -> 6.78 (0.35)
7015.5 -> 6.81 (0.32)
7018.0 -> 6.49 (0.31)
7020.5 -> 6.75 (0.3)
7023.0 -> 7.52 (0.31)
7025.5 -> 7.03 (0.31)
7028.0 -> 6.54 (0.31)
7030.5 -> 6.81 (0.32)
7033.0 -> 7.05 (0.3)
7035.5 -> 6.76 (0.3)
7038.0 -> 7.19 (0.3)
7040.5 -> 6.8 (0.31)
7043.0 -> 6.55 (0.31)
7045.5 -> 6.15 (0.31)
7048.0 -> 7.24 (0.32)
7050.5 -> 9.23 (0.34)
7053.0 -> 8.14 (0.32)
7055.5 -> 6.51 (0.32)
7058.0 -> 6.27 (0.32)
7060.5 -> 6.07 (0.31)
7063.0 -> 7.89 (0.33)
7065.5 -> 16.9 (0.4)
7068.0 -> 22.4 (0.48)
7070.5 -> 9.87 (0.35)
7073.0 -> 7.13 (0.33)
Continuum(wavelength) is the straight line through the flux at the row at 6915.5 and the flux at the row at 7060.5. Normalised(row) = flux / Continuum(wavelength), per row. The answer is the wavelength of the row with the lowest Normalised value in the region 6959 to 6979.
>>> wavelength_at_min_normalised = 6970.5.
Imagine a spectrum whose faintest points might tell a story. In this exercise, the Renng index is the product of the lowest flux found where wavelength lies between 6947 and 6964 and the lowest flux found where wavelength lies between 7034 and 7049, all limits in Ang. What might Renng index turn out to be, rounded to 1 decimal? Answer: 40.4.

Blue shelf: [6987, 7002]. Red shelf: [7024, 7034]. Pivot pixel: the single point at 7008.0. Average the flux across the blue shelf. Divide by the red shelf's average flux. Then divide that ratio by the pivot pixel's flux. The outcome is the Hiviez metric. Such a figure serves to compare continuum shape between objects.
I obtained 0.141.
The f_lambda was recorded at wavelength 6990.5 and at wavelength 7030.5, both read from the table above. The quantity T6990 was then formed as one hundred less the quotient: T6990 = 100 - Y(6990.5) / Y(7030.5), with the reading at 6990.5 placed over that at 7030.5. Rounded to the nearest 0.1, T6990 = 99.1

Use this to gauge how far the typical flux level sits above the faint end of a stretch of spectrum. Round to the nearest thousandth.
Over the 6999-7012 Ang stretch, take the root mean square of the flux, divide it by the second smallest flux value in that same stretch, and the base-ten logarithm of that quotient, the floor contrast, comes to 0.015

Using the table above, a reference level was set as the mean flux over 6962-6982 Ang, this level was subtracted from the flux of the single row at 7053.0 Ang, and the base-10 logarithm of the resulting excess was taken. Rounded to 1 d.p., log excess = 0.1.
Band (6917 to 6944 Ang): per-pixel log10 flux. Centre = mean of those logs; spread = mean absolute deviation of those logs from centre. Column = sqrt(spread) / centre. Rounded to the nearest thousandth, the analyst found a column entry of 0.146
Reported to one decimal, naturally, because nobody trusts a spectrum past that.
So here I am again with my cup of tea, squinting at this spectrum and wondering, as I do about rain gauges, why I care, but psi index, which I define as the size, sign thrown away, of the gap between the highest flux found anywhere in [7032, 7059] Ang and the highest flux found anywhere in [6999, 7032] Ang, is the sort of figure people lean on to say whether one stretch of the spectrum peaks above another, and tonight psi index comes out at 1.7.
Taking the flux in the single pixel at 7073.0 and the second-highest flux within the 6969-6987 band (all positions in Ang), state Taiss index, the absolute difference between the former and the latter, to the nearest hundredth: 0.20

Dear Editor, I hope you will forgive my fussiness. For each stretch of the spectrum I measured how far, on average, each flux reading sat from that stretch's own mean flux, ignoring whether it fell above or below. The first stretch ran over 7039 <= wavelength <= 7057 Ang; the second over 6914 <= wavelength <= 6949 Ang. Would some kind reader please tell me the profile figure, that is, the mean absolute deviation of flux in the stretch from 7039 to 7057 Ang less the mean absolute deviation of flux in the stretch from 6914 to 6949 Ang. 0.61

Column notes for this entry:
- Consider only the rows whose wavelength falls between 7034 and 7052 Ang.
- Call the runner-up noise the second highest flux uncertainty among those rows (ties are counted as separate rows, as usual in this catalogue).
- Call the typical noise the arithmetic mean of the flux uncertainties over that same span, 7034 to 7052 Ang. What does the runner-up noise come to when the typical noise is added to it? 0.633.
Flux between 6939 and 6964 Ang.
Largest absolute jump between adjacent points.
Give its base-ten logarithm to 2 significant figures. -0.21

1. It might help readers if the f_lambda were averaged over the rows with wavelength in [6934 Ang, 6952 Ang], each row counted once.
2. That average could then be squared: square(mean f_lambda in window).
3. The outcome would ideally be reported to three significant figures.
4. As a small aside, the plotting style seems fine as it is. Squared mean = 45.3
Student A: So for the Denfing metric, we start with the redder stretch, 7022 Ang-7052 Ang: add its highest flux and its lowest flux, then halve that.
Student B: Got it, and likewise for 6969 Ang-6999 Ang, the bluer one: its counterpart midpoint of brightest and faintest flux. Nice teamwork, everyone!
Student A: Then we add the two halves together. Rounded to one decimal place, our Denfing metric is 14.6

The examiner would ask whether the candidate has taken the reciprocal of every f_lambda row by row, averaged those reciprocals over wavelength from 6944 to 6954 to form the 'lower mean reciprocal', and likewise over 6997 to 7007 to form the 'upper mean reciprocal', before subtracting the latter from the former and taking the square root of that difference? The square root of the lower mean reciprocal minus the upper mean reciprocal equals 0.06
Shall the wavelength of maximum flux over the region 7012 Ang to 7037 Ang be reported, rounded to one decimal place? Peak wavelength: 7023.0 Ang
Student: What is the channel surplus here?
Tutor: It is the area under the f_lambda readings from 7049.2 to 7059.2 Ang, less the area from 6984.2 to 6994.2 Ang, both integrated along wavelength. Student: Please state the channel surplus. 11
